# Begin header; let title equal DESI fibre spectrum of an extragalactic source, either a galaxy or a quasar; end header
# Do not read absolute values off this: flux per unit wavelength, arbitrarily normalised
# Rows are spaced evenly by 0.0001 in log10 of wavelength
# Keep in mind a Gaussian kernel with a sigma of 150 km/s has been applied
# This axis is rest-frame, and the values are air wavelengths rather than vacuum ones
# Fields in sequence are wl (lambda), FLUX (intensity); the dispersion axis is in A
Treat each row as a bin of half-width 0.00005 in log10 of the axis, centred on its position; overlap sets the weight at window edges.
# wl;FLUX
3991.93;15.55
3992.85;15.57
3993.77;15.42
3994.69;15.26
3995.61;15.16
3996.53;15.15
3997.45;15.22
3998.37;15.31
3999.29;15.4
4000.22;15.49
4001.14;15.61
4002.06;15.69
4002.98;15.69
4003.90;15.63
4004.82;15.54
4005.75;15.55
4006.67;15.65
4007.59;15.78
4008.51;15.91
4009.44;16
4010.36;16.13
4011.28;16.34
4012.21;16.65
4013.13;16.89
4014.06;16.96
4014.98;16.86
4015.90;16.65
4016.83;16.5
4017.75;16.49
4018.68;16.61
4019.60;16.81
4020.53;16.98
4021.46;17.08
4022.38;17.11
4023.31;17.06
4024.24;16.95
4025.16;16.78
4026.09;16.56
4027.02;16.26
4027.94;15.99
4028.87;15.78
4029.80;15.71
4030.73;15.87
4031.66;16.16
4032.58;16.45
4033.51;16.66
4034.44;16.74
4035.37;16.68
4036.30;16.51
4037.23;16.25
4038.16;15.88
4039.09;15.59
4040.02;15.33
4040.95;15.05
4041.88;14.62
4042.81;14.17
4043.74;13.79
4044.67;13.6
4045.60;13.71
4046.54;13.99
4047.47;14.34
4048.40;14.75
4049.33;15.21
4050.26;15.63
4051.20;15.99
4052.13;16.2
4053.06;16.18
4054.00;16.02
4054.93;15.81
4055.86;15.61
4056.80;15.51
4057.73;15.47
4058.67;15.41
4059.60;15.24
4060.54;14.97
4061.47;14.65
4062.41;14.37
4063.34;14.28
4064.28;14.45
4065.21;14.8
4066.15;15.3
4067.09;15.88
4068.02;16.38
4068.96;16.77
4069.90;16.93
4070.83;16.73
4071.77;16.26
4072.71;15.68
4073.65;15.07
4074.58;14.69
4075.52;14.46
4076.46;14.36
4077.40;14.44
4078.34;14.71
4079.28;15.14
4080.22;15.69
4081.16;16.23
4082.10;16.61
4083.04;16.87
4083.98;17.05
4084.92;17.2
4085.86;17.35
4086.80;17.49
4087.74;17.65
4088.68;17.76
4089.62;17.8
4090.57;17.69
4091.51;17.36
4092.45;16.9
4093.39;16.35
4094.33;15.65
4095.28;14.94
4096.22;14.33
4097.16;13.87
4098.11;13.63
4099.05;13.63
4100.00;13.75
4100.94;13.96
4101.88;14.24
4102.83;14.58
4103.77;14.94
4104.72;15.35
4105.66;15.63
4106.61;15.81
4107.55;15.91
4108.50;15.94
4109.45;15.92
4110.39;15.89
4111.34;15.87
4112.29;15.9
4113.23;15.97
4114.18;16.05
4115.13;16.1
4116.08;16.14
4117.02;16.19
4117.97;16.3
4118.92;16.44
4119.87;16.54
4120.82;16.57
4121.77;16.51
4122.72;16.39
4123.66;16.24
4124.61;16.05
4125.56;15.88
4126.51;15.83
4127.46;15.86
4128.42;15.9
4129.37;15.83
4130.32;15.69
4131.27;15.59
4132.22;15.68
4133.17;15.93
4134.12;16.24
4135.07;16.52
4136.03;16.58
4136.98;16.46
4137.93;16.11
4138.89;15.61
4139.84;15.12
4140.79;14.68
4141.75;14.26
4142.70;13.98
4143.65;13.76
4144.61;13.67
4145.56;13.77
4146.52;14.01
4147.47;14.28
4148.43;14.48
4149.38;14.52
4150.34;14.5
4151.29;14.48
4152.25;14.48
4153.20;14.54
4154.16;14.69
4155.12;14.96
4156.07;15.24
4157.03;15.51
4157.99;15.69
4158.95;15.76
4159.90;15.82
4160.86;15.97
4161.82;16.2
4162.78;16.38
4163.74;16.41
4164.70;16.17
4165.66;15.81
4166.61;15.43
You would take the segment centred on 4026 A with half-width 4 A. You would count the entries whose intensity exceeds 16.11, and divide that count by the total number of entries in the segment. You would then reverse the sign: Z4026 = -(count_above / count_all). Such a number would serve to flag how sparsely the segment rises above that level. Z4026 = -0.67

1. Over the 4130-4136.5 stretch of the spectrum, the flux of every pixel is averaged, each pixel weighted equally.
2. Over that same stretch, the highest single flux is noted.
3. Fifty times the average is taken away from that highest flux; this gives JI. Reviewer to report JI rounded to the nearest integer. -785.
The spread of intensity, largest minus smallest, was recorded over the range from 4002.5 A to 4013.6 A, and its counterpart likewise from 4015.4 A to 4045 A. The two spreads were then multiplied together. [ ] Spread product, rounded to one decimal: 4.7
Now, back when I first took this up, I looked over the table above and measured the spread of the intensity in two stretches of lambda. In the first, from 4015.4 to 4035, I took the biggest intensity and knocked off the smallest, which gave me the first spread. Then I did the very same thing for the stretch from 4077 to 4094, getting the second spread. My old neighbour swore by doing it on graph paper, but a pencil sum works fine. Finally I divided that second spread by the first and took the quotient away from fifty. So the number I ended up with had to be 47.6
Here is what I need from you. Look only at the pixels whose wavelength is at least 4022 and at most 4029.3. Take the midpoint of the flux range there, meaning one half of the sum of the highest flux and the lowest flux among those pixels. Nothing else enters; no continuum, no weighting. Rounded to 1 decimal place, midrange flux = 16.4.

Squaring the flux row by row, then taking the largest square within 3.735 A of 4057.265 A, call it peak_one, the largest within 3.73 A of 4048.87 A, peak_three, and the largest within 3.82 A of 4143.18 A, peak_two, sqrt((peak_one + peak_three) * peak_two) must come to 344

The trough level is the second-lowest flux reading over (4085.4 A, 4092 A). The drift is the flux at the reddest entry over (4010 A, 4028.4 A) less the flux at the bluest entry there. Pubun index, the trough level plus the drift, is 17.2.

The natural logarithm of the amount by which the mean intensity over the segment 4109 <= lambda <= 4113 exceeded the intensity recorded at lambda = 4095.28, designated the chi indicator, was 0.0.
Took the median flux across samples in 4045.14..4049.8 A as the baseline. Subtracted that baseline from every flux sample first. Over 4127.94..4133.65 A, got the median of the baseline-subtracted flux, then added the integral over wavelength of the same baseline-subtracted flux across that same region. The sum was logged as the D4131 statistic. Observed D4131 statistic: 9.6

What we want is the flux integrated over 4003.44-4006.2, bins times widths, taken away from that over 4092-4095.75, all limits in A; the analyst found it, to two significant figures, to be 17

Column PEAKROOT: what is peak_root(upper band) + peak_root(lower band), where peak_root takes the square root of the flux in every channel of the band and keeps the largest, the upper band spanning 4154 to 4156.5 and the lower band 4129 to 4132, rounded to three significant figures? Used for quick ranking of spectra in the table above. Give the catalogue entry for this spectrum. 7.88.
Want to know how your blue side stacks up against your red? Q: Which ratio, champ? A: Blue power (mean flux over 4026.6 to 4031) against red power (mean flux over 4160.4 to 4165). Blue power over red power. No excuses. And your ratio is 0.98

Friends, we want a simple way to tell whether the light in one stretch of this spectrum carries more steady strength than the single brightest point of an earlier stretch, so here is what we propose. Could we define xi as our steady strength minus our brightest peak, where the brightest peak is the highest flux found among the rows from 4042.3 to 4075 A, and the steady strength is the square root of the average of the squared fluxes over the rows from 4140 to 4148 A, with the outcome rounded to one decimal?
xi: -2.9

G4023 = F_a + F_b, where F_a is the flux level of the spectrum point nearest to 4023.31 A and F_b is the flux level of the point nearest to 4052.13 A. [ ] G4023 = 33.3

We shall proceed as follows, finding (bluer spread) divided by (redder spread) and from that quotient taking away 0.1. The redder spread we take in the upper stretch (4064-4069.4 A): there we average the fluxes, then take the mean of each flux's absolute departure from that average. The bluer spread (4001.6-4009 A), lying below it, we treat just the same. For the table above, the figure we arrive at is 0.02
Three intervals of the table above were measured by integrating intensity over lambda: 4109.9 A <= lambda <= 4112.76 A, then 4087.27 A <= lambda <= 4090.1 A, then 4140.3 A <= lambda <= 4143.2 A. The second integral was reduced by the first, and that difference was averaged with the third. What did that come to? 23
